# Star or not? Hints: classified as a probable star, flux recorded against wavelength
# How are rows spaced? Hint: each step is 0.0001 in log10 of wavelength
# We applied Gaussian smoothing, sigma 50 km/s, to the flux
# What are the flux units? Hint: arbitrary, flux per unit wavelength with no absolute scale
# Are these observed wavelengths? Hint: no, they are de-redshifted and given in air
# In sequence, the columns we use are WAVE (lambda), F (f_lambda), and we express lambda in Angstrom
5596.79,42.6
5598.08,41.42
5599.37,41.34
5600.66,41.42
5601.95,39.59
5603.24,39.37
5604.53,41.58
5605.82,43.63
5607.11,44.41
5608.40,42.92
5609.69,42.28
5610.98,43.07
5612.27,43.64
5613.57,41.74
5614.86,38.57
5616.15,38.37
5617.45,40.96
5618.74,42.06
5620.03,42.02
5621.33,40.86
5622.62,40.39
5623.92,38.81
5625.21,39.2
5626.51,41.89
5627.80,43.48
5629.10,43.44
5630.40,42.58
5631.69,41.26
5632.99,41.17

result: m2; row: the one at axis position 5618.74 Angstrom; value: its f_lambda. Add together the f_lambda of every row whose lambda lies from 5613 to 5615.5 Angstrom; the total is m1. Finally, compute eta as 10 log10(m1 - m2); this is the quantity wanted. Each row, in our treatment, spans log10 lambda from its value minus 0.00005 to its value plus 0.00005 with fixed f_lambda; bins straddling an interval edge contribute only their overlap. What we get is 15.83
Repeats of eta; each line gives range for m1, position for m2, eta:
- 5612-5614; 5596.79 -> 16.31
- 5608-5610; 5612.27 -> 16.19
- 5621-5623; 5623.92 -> 16.28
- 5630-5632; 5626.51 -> 16.23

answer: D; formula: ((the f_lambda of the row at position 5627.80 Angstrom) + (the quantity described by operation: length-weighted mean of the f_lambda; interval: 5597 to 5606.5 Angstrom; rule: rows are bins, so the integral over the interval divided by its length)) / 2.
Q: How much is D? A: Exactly 42.4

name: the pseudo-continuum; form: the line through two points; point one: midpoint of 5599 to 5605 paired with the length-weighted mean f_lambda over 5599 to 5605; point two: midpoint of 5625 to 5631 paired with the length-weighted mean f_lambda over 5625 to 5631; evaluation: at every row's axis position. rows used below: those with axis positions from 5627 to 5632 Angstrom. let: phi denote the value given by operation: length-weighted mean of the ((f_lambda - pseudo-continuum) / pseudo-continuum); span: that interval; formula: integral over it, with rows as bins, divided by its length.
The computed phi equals 0.01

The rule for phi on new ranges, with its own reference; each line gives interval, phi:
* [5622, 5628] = -0.04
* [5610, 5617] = 0.00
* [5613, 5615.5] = -0.03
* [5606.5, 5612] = 0.05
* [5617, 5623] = -0.01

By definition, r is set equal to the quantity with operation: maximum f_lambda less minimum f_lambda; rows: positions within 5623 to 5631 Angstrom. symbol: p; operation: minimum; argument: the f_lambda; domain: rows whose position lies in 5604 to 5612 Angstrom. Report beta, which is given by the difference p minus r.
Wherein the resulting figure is 36.9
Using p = 41.58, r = 4.67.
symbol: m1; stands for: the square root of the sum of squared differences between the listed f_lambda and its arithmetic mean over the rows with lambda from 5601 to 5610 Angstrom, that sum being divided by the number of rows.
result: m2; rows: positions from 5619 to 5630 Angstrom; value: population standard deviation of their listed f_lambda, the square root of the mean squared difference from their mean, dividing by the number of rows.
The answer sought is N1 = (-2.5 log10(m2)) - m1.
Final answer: -2.33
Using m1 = 1.8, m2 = 1.65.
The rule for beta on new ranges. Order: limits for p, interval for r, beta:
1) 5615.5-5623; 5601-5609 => 33.3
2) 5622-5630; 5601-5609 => 33.8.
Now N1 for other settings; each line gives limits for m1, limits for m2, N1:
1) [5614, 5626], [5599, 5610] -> -1.87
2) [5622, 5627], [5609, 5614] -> -0.85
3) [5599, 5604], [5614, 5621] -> -1.48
